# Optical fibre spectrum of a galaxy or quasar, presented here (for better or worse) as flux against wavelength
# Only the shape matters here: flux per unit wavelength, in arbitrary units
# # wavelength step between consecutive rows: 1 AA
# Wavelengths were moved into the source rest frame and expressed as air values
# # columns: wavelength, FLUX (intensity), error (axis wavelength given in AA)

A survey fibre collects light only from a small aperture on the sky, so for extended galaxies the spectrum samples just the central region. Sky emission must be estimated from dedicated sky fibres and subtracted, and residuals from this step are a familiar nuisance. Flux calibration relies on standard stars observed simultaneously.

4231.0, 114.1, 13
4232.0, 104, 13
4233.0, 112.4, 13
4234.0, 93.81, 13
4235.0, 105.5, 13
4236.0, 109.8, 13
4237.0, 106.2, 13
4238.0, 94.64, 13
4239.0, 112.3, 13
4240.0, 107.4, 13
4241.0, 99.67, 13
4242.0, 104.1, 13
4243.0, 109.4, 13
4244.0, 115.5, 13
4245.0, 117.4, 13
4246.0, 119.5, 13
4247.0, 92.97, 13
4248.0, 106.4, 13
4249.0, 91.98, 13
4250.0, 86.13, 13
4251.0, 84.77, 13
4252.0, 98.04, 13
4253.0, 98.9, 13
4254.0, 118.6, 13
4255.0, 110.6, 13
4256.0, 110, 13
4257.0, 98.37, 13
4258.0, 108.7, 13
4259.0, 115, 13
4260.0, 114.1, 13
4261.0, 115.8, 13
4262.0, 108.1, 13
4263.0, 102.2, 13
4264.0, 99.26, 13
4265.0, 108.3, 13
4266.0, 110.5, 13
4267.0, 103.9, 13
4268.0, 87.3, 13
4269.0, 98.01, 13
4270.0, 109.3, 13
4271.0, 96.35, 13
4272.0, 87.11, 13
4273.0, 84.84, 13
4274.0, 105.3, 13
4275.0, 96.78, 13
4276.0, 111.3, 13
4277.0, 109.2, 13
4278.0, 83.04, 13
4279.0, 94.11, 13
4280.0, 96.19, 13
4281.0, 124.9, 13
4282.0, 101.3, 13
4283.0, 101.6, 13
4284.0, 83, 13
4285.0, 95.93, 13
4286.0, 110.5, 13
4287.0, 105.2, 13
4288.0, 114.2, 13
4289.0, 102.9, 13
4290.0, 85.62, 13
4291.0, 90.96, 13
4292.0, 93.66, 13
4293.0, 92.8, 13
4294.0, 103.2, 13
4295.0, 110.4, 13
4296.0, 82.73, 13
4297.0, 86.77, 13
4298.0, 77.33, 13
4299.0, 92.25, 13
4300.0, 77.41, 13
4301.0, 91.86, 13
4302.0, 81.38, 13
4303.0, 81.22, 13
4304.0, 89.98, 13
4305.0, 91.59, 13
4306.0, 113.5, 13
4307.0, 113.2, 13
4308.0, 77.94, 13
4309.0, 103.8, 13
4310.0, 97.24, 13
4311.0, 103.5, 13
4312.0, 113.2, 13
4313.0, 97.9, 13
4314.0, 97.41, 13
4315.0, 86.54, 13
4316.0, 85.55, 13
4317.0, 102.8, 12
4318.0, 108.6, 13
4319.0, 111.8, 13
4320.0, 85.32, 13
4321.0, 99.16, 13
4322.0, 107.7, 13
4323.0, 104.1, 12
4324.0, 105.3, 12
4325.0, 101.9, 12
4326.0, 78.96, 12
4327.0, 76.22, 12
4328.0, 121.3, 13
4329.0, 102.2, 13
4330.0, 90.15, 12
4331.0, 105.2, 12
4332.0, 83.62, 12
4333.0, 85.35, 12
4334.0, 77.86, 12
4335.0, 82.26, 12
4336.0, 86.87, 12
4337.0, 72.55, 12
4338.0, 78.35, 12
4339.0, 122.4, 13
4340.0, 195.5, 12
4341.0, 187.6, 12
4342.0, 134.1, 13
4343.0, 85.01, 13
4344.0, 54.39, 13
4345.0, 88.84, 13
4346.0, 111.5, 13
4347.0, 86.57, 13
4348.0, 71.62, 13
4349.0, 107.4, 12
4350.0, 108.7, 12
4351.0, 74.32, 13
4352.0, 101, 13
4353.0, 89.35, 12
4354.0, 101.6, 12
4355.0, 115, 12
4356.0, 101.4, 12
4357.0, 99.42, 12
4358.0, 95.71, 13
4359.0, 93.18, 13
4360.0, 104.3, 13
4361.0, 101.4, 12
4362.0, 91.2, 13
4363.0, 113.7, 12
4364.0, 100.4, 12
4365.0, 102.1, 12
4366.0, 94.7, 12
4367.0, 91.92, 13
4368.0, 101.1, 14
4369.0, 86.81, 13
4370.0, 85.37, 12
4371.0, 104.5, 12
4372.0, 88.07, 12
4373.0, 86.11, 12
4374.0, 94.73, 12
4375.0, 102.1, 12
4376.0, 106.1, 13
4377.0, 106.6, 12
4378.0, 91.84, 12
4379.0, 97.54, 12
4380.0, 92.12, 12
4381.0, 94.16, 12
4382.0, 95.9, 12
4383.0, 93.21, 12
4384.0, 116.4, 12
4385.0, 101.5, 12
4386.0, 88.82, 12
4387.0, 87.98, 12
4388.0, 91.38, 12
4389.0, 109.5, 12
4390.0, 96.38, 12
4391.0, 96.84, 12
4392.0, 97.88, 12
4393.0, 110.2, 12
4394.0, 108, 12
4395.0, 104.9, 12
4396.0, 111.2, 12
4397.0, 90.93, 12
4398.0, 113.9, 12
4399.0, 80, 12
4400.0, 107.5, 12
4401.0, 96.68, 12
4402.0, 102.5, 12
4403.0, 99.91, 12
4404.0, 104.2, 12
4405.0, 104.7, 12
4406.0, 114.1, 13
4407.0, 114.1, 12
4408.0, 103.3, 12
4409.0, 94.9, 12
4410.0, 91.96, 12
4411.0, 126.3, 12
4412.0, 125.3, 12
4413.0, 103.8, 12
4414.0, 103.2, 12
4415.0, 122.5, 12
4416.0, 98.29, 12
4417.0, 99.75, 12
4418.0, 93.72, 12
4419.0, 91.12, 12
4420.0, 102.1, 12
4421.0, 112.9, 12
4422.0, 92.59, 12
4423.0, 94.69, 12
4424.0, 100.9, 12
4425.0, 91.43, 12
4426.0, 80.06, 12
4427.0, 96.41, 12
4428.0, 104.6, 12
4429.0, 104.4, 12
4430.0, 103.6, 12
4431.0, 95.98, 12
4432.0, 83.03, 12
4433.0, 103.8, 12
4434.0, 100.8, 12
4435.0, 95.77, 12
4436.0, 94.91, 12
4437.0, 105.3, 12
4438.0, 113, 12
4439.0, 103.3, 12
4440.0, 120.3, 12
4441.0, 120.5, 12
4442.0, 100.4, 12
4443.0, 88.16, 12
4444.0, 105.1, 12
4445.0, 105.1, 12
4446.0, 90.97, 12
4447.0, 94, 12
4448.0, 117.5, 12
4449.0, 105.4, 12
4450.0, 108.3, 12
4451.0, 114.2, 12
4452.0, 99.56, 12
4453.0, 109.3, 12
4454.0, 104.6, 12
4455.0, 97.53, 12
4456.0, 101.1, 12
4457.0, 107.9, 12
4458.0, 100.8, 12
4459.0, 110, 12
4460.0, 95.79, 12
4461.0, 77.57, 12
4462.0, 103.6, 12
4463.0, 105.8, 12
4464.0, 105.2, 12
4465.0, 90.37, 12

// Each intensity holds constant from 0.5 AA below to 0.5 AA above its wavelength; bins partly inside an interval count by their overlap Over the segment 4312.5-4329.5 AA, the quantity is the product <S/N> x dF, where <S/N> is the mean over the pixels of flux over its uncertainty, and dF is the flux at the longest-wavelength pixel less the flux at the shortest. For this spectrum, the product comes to 33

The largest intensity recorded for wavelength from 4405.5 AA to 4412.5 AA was 126.3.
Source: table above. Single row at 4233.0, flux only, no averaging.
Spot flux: 112.4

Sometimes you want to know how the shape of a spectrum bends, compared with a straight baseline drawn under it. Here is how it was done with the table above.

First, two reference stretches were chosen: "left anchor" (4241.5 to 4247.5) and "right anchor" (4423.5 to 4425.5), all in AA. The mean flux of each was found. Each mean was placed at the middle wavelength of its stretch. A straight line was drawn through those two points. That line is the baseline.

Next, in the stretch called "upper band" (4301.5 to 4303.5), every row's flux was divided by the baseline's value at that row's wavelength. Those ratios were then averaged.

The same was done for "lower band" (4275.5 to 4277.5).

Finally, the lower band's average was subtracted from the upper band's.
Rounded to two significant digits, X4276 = -0.26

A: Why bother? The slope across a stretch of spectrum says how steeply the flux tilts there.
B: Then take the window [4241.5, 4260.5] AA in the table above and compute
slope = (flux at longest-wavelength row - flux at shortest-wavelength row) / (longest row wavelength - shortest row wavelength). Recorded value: 0.6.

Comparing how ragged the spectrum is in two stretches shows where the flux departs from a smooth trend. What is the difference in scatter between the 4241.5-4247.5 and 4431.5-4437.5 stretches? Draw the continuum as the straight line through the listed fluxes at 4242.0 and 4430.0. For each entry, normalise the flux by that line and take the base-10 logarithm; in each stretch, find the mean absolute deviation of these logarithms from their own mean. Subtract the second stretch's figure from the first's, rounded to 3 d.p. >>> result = 0.003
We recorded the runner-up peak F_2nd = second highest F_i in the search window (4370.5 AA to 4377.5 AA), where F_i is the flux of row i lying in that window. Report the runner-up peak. 106.1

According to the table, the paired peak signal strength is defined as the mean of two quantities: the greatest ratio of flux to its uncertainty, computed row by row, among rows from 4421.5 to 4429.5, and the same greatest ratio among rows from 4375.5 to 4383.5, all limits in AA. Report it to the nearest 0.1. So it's 8.8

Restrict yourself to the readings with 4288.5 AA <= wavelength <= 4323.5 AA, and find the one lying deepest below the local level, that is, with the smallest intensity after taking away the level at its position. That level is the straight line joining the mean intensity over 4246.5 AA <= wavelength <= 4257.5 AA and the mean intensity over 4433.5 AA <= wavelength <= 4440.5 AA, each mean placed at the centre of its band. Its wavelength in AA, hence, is 4298.0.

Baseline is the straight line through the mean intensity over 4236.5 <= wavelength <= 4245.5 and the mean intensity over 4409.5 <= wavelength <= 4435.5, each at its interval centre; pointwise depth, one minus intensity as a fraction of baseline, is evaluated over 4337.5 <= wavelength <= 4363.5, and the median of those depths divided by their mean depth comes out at -2.1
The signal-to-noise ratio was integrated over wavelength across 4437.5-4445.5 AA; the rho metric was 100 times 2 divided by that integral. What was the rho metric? 2.8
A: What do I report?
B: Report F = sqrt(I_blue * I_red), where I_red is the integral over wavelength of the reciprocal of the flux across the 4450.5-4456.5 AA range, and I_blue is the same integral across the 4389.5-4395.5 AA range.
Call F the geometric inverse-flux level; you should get 0.0582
